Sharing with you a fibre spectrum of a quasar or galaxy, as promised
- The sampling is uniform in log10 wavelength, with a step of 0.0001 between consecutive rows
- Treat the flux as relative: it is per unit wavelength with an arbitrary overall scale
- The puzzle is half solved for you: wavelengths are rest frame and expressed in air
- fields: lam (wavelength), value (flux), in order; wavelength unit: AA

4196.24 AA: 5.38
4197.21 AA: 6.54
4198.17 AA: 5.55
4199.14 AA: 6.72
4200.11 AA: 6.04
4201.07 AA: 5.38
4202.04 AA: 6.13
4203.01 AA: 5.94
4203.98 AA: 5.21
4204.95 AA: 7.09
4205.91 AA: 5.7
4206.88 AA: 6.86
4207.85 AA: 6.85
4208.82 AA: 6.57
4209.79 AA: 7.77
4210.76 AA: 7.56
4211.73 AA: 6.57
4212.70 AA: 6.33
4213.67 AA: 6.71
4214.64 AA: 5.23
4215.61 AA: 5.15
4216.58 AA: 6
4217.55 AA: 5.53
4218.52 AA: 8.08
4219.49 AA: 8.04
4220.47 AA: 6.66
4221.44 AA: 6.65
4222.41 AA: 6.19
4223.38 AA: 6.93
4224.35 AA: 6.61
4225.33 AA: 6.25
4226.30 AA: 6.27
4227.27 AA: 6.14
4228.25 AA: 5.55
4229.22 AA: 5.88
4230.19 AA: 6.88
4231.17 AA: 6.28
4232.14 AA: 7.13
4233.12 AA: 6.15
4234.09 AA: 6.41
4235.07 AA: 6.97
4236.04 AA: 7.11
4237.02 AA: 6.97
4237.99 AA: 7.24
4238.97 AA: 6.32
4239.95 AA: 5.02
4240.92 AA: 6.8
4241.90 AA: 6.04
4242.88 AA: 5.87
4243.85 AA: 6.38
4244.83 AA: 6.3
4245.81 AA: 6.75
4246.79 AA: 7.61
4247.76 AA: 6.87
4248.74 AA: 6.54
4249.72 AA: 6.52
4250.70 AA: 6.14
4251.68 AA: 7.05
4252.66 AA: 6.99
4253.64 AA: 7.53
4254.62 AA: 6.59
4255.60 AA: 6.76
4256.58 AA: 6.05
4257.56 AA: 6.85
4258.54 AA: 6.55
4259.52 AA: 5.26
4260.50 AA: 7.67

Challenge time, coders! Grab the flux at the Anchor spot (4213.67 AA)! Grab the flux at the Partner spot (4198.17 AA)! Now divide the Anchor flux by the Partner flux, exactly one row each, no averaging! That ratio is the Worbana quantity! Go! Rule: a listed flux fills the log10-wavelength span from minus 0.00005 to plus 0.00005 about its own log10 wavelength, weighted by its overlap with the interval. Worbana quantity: 1.21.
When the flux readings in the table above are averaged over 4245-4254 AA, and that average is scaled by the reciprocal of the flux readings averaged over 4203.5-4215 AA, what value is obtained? 1.05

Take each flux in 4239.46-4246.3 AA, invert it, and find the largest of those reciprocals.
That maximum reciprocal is 0.20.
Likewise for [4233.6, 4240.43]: 0.20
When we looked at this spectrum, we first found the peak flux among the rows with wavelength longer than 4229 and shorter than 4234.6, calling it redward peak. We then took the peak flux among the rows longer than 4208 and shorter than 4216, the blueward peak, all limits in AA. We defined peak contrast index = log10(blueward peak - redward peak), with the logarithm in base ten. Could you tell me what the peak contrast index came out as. -0.19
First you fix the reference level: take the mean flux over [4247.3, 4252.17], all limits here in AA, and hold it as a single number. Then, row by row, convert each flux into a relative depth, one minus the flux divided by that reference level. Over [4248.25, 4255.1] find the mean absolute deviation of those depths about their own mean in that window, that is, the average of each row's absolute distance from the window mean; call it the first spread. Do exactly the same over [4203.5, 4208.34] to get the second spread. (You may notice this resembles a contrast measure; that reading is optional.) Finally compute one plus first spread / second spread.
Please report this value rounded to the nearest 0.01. 1.51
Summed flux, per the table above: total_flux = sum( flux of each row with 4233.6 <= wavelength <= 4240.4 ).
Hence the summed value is 46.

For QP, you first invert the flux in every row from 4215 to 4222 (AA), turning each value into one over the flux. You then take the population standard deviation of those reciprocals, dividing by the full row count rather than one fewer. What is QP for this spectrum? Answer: 0.025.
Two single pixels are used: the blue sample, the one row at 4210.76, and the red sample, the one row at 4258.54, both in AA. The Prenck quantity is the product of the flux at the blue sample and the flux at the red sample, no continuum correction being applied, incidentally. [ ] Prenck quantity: 50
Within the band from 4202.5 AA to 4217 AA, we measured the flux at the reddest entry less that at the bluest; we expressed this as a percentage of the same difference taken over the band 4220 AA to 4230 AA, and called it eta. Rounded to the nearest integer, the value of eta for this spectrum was -8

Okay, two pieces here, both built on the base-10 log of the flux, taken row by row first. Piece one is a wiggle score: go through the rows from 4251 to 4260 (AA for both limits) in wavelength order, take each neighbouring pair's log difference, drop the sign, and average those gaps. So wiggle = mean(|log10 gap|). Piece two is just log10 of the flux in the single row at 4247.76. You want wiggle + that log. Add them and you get 0.88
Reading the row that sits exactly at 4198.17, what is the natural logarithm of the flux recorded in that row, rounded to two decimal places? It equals 1.71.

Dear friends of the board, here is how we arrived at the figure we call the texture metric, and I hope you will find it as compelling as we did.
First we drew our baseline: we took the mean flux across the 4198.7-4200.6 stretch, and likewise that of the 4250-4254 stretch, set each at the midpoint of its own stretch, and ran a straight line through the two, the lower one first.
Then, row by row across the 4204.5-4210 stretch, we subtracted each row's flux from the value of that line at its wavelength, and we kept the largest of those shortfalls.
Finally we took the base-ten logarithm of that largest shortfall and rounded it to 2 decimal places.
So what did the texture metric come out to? -0.13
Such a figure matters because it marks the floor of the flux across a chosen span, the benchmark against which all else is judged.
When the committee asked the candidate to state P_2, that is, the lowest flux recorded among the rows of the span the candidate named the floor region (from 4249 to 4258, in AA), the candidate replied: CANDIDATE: 6.05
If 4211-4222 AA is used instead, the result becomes 5.15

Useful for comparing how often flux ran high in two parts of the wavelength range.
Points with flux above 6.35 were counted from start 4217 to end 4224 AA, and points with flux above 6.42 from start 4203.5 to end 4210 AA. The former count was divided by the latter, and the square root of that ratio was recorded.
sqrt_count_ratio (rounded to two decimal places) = 1.00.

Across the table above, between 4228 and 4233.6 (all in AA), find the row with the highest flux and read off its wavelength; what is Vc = 4232.14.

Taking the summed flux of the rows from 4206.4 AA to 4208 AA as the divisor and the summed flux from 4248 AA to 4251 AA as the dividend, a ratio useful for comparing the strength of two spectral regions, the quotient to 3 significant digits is 1.40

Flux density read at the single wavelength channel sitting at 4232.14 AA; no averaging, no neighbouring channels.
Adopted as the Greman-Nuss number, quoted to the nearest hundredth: 7.13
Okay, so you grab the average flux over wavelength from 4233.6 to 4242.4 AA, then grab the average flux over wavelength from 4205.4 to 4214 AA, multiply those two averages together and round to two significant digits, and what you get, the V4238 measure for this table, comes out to 44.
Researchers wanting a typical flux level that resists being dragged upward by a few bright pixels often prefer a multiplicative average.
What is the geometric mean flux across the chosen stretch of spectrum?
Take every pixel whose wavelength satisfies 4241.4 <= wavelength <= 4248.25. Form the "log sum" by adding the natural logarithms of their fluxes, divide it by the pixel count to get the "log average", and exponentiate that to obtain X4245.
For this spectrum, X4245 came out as 6.5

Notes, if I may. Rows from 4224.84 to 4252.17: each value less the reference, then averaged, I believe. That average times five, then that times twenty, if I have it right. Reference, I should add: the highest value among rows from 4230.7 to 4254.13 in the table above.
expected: -113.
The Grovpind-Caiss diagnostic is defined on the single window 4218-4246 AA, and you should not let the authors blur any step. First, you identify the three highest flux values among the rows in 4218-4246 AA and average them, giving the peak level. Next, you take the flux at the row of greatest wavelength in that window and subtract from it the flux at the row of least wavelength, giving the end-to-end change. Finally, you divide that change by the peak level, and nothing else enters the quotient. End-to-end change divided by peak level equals -0.17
